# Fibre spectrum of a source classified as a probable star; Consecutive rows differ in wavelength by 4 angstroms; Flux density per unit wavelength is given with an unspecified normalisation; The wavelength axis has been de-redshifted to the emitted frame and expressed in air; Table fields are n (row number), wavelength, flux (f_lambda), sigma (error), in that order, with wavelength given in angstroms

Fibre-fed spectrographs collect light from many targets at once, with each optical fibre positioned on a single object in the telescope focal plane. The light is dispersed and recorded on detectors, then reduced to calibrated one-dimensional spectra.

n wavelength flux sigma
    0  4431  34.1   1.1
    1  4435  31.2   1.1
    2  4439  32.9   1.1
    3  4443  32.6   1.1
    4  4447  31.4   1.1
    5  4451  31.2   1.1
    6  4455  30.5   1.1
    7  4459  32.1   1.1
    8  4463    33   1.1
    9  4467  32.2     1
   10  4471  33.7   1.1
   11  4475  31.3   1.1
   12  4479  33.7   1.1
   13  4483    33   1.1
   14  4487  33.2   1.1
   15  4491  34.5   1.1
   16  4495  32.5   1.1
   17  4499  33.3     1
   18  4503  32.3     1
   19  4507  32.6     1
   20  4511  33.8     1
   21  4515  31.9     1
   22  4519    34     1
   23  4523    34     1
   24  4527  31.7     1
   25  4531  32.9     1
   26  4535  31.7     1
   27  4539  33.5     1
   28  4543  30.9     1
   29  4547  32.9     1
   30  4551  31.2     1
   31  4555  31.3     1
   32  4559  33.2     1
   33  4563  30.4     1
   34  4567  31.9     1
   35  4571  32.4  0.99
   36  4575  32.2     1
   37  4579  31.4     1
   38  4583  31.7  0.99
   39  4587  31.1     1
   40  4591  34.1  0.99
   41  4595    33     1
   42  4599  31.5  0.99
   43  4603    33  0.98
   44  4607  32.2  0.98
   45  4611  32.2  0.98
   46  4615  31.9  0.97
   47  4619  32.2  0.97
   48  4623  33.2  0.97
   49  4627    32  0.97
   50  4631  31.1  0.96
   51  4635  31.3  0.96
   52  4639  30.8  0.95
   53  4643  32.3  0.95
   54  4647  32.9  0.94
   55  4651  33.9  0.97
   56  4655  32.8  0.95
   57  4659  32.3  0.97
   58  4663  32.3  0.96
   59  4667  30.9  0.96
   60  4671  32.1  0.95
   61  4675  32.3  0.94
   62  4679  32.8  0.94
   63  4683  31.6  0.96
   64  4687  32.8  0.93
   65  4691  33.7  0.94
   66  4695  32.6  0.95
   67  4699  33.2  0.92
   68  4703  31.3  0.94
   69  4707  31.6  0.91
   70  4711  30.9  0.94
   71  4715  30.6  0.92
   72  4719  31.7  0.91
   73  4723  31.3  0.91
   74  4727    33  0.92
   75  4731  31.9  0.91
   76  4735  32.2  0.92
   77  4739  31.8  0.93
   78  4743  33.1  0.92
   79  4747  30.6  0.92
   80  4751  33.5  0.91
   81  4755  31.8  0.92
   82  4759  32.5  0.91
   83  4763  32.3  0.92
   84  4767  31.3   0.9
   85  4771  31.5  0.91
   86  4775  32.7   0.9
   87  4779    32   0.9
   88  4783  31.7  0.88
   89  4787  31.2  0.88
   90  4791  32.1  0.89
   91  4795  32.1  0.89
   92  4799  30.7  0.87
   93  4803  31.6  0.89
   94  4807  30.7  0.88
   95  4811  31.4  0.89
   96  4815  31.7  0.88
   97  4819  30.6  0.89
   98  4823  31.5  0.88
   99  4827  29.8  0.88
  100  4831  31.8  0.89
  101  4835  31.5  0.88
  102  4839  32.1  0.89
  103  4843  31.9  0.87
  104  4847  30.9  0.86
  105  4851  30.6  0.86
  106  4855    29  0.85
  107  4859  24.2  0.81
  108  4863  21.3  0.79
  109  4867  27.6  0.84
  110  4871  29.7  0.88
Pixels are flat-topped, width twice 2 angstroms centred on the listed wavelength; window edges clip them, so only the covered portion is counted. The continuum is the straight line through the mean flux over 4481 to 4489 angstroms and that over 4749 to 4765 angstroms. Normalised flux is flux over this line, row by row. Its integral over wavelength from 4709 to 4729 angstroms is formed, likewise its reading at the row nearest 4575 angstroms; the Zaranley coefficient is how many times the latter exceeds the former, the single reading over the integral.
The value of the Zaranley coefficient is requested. 0.0506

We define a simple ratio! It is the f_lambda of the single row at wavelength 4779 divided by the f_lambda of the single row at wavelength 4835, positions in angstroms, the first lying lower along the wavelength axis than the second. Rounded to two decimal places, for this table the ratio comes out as 1.02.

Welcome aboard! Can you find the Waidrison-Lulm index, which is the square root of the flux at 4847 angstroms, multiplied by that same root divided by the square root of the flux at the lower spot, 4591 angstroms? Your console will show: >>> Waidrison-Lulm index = 5.29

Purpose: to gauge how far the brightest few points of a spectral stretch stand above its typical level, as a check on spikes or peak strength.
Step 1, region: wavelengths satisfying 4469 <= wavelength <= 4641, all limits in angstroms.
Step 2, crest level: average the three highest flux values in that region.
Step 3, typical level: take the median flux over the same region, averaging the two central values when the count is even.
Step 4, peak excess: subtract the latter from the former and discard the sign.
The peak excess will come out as 2.0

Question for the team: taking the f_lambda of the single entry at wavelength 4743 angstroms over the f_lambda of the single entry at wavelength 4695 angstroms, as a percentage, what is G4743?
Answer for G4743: 102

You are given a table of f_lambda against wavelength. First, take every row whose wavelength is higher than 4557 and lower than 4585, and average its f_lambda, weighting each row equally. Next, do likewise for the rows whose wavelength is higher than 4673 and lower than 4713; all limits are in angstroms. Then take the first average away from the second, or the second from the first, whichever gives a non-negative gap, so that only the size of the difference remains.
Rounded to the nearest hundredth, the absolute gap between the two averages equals 0.39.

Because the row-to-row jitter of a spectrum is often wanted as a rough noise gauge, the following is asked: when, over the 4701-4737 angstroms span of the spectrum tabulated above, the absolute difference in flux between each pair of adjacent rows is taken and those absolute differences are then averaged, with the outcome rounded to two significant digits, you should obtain 0.74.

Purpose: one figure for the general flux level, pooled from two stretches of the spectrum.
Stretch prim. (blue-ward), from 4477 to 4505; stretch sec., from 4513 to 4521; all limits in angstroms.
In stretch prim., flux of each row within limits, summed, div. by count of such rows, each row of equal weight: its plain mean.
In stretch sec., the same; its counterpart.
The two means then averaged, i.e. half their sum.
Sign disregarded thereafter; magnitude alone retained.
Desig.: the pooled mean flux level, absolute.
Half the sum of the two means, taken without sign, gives 33.1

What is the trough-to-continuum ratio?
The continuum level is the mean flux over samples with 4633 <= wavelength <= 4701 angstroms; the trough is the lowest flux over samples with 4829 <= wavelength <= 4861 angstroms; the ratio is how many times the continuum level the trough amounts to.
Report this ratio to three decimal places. 0.747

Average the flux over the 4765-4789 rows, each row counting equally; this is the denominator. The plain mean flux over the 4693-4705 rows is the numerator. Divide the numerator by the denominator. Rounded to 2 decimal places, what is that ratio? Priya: 1.02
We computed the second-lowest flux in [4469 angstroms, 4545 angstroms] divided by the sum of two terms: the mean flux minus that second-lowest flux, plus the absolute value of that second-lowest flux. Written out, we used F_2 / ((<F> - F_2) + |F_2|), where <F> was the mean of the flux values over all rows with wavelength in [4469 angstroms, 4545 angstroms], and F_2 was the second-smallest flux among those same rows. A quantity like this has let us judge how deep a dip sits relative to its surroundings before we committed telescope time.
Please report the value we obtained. 0.952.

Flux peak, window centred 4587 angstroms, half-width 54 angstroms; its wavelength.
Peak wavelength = 4591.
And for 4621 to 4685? 4651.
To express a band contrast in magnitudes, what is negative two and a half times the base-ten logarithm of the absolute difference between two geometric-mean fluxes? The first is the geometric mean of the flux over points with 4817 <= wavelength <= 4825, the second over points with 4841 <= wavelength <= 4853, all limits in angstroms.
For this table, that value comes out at 2.7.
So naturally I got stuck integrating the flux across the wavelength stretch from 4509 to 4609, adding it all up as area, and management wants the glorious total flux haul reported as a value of 3232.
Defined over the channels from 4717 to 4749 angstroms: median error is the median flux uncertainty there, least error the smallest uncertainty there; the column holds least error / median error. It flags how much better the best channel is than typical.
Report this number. 0.99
